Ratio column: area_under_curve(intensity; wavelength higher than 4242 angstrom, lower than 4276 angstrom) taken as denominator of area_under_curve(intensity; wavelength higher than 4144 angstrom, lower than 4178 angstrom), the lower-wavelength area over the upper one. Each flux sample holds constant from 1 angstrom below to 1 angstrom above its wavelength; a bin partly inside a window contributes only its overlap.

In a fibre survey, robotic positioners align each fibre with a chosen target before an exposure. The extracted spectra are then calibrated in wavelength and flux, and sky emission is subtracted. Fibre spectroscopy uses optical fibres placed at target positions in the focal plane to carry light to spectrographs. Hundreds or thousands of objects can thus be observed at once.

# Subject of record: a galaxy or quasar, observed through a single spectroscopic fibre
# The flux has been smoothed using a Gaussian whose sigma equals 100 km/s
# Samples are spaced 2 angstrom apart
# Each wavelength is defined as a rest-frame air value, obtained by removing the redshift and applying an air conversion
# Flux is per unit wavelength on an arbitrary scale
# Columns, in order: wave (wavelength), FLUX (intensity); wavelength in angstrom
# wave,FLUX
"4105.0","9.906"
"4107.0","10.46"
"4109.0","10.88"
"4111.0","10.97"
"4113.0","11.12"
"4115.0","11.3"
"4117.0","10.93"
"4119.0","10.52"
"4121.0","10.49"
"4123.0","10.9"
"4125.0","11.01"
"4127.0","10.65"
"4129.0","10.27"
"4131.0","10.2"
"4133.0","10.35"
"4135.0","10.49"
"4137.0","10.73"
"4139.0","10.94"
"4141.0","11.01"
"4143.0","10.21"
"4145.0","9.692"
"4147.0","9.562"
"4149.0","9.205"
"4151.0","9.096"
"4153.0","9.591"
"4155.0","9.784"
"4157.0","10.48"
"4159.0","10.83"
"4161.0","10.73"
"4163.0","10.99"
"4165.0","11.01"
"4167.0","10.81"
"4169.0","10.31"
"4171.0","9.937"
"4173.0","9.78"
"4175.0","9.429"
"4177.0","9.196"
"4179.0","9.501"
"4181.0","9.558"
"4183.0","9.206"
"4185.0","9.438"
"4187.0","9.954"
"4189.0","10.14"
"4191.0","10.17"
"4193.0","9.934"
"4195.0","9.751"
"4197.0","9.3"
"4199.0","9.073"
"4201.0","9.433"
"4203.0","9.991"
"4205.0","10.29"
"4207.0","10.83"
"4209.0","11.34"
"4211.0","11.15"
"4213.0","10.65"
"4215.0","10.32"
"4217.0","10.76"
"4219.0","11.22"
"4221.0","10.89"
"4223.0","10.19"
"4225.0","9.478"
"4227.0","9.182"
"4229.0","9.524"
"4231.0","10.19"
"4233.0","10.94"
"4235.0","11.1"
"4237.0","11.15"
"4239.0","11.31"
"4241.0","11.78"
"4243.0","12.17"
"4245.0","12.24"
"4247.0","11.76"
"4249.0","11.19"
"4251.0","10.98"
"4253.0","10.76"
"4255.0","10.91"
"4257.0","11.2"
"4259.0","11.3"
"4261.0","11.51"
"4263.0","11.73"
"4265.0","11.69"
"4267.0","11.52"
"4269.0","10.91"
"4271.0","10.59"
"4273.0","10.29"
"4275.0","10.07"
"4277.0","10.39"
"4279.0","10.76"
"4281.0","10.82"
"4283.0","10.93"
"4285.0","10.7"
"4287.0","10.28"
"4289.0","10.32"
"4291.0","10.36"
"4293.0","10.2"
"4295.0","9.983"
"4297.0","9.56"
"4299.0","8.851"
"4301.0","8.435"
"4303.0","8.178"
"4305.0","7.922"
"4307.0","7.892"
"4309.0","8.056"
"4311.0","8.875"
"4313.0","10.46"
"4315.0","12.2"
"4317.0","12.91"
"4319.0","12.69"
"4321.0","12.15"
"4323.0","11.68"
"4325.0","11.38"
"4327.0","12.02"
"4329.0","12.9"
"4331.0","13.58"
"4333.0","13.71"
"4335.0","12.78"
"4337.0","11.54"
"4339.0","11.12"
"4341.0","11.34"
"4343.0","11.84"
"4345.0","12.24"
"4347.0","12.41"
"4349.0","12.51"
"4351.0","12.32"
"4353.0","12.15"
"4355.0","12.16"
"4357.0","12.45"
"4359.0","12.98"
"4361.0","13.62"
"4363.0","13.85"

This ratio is 0.89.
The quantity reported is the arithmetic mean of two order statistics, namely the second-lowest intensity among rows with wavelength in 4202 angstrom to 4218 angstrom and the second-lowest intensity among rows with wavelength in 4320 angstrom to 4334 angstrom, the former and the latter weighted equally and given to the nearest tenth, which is 11.0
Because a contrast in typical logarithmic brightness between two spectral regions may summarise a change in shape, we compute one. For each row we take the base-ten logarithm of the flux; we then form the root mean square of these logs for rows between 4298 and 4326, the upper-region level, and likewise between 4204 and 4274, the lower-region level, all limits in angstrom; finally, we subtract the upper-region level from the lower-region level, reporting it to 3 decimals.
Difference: 0.038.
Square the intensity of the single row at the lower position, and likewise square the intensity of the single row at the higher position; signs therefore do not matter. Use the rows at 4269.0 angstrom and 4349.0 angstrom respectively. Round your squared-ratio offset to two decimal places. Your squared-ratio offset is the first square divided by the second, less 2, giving -1.24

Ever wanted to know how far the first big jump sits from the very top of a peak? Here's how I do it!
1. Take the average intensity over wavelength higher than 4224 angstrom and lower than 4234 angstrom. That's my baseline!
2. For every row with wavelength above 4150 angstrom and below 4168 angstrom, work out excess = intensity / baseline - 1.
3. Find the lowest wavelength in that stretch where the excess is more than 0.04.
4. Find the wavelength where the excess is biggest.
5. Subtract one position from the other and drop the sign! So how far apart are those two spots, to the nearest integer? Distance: 8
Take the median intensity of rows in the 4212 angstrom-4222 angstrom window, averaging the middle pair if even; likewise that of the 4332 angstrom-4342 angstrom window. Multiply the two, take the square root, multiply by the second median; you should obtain 129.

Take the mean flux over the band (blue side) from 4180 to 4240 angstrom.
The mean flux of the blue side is 10.2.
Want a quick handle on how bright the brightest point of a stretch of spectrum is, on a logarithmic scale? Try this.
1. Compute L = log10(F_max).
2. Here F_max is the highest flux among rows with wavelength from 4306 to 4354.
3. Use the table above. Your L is 1.14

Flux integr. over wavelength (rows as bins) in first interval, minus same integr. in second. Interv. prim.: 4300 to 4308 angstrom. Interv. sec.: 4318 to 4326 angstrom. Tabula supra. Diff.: -31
